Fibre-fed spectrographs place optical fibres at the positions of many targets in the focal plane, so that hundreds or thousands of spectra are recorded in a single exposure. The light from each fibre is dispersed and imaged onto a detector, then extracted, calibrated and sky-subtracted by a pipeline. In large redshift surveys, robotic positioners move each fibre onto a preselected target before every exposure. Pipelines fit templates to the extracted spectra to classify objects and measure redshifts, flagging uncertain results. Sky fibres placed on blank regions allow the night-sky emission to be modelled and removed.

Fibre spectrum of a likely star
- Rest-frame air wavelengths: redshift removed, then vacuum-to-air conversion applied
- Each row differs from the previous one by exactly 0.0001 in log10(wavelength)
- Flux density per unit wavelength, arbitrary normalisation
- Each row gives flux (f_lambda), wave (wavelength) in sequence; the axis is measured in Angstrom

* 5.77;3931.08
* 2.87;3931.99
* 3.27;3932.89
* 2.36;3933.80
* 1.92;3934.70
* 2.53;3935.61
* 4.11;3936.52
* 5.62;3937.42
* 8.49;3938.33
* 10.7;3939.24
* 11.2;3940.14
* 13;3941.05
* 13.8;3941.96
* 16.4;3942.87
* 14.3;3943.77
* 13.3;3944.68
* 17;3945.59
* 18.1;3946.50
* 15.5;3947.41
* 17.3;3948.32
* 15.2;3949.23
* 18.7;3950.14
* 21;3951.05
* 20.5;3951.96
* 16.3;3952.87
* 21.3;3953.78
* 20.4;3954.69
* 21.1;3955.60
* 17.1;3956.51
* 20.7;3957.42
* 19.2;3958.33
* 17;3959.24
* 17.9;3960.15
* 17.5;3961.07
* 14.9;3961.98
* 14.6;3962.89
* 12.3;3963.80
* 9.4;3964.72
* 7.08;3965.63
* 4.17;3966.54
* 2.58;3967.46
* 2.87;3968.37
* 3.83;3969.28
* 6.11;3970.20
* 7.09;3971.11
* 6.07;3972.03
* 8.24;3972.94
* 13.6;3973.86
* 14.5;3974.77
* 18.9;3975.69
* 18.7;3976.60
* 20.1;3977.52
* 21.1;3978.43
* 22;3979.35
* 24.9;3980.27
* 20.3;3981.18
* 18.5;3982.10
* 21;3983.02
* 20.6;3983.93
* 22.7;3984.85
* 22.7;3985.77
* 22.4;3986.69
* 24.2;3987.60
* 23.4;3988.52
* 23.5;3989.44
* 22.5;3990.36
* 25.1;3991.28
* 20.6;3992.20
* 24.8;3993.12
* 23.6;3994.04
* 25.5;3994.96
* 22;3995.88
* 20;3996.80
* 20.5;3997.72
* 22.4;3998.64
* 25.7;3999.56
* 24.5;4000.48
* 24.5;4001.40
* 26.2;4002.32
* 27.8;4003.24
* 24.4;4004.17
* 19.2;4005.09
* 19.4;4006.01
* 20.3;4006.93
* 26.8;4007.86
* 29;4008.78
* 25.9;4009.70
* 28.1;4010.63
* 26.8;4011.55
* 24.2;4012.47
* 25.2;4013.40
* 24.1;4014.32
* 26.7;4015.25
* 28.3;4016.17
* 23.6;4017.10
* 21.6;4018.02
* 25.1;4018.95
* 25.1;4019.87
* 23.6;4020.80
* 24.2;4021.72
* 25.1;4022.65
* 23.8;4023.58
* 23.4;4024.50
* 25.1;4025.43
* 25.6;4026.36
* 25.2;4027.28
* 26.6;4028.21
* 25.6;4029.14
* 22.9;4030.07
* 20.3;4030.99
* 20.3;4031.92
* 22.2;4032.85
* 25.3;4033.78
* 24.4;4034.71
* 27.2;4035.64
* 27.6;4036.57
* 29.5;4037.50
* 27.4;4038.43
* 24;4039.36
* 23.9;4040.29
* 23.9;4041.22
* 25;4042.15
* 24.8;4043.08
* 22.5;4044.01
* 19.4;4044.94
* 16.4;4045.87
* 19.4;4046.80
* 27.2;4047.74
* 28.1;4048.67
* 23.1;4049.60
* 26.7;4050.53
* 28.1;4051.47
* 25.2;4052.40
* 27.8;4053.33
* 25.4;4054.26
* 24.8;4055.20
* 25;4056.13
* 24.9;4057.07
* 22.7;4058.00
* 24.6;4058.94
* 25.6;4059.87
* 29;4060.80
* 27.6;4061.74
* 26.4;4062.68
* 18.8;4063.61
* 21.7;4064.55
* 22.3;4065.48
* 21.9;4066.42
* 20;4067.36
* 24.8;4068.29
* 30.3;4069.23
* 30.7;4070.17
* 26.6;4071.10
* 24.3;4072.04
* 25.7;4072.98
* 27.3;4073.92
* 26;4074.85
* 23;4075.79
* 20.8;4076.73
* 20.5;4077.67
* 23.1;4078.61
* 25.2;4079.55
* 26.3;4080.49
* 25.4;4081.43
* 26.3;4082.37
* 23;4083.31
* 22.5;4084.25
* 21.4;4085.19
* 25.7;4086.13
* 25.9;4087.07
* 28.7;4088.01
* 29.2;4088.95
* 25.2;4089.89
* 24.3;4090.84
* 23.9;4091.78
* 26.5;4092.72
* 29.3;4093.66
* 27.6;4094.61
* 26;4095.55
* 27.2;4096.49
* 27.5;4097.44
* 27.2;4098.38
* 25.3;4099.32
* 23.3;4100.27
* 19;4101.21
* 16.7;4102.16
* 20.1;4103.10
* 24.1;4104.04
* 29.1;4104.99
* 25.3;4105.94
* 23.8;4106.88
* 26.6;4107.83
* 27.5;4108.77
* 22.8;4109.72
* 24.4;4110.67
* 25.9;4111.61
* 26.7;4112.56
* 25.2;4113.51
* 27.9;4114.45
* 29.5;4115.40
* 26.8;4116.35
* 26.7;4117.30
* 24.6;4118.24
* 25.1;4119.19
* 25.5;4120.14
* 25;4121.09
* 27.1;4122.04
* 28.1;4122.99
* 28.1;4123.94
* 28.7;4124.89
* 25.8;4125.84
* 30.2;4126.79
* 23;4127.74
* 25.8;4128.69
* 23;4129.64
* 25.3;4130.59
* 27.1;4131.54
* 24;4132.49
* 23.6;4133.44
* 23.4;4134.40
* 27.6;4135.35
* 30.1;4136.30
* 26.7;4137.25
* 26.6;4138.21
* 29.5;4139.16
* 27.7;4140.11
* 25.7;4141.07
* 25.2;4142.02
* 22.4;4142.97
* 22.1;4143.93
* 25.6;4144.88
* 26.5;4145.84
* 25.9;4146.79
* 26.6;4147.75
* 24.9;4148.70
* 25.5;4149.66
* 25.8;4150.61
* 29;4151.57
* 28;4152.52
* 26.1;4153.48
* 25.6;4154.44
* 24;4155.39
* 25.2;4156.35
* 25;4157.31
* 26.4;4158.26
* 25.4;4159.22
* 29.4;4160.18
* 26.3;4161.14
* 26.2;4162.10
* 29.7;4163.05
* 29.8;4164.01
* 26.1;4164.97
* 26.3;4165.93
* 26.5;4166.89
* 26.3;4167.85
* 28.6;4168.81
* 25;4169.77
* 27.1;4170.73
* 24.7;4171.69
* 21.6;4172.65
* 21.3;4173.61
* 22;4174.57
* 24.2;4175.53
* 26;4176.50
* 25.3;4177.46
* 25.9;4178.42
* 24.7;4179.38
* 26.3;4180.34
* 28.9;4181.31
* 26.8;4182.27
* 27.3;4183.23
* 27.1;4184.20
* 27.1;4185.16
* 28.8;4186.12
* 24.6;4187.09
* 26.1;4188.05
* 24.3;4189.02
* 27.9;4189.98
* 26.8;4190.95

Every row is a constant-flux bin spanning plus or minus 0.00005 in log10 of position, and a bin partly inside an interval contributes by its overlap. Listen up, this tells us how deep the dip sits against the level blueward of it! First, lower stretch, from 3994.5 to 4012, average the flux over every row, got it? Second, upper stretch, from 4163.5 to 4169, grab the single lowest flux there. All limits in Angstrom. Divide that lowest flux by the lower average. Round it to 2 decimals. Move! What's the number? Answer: 1.08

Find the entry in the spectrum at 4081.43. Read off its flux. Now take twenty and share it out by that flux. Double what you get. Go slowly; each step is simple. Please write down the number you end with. 1.57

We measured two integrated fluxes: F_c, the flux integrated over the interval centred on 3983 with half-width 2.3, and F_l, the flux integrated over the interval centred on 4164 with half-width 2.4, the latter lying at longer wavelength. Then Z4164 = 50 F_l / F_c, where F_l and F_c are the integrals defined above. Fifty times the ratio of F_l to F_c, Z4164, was 70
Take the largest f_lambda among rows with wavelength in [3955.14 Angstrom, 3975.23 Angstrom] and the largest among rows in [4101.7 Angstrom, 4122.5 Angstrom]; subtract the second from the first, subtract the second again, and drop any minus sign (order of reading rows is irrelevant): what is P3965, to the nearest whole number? 38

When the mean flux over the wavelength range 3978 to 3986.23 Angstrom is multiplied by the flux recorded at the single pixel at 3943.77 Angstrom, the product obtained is 308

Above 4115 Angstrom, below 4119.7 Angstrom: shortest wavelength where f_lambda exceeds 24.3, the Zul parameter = 4115.40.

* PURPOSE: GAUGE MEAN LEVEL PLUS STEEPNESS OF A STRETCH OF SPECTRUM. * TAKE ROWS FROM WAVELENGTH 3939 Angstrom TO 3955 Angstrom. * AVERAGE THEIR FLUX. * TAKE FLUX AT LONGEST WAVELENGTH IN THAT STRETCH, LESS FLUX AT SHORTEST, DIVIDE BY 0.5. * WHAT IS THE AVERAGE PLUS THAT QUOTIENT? 36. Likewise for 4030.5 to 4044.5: 29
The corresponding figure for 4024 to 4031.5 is 18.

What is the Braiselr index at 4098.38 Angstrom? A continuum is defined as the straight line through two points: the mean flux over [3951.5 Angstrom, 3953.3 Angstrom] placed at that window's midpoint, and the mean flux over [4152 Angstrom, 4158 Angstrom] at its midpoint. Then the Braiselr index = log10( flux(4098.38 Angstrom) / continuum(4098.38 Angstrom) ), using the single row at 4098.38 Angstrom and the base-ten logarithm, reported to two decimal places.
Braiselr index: 0.06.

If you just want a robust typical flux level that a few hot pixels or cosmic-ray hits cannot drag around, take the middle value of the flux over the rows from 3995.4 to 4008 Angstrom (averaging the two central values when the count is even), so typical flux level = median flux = 23.4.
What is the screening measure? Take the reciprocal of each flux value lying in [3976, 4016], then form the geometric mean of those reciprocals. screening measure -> 0.0432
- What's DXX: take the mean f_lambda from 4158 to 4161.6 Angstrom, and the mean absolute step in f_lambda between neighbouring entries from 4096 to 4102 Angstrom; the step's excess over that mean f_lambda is -25.1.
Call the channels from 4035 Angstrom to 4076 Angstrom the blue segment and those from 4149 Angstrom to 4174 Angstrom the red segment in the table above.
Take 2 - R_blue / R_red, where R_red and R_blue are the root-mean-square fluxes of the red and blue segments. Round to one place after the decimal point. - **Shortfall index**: 1.0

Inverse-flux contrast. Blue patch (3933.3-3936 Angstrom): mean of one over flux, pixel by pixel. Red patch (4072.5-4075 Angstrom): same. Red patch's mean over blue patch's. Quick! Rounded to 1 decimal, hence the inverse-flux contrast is 0.1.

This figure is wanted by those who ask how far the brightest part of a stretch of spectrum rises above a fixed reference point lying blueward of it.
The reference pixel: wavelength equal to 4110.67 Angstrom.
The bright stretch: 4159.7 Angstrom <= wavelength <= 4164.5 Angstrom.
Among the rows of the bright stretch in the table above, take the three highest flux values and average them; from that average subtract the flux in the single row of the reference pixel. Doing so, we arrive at 5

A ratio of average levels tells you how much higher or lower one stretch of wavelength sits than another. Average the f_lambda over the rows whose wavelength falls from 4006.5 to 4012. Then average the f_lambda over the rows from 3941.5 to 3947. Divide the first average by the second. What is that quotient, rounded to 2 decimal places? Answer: 1.69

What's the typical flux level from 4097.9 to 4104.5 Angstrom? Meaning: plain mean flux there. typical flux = 22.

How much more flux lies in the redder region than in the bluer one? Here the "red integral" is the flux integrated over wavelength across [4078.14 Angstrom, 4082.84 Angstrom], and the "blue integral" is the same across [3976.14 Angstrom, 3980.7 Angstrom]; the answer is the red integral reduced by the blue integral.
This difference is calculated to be 21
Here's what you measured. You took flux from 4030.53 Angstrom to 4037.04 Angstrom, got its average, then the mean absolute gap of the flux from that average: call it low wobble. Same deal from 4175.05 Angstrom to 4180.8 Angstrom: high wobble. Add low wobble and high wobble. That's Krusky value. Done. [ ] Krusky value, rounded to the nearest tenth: 3.2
